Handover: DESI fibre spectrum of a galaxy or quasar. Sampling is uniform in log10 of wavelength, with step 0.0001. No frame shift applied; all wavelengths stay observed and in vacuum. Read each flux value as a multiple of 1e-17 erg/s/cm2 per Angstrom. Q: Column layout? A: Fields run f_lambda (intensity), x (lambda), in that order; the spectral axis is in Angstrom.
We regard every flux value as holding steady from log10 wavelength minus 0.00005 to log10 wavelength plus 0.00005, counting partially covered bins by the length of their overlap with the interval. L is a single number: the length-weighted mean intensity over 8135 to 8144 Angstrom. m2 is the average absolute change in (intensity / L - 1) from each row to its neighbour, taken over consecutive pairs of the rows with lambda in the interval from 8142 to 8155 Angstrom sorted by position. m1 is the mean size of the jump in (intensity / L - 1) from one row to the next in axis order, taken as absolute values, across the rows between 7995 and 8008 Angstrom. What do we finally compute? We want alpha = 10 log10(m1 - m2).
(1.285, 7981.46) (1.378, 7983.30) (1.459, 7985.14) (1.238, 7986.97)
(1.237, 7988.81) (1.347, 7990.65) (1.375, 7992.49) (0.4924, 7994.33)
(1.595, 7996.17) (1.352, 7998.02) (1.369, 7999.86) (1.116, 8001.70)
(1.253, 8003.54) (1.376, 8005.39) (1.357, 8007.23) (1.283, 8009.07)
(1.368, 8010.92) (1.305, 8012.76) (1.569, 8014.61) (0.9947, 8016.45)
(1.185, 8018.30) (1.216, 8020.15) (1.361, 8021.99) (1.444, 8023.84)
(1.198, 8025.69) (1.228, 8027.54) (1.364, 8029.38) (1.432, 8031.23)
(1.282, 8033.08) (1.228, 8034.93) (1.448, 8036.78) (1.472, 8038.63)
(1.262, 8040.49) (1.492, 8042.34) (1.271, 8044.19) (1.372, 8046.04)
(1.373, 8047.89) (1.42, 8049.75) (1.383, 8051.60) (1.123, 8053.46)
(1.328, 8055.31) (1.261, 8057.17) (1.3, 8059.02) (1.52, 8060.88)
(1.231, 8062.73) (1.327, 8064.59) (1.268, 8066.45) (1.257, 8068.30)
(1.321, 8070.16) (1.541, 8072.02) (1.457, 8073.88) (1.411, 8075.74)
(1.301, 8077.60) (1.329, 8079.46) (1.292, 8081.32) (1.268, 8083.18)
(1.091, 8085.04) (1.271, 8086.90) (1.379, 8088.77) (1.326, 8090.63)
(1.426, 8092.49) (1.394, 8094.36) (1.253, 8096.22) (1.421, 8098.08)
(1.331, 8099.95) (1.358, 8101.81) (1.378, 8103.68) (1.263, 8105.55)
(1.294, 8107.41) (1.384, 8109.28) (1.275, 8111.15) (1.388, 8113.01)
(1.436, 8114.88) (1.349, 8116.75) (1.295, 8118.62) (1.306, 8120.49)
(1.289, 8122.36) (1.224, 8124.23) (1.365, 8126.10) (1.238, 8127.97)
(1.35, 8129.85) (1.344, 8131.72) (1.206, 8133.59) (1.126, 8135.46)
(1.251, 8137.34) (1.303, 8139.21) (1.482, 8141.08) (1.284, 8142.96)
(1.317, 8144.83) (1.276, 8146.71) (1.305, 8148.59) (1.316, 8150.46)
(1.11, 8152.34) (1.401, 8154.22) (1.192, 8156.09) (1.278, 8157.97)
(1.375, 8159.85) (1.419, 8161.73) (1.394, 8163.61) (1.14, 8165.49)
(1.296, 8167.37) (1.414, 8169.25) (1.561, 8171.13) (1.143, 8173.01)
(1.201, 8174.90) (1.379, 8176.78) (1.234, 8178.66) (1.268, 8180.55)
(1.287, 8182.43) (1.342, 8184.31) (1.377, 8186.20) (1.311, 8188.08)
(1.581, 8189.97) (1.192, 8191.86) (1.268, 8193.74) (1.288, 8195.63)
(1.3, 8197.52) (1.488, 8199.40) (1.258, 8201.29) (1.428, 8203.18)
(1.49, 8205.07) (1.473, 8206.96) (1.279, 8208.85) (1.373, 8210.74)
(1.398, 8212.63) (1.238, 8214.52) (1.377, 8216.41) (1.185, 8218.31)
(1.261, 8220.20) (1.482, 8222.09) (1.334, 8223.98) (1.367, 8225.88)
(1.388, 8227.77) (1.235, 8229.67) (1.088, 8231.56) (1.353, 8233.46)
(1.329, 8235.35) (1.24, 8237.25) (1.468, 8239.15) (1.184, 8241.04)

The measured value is -16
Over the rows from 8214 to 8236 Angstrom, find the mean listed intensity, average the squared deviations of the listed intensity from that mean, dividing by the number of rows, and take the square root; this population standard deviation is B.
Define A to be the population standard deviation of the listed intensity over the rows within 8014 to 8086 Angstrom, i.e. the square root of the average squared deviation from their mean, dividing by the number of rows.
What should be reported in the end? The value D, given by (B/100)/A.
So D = 0.0083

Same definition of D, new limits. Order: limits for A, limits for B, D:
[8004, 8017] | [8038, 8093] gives 0.0065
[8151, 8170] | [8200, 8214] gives 0.0074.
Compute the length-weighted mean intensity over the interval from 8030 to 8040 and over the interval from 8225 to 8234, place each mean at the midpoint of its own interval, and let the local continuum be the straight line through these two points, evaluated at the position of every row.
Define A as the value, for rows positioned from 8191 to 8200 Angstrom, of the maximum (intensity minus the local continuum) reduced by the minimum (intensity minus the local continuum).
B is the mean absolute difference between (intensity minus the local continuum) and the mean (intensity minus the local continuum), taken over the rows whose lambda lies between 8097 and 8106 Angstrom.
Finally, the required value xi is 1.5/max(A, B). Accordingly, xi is 5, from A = 0.30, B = 0.042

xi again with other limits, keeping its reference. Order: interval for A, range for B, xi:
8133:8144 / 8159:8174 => 4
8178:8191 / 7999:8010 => 4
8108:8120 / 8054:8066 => 9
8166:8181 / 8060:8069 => 4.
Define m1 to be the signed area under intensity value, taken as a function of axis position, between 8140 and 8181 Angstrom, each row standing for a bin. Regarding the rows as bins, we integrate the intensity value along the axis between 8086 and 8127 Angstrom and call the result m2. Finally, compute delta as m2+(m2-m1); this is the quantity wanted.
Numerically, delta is 55.9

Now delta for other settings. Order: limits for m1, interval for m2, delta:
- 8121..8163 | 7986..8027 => 50.1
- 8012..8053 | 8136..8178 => 55.4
